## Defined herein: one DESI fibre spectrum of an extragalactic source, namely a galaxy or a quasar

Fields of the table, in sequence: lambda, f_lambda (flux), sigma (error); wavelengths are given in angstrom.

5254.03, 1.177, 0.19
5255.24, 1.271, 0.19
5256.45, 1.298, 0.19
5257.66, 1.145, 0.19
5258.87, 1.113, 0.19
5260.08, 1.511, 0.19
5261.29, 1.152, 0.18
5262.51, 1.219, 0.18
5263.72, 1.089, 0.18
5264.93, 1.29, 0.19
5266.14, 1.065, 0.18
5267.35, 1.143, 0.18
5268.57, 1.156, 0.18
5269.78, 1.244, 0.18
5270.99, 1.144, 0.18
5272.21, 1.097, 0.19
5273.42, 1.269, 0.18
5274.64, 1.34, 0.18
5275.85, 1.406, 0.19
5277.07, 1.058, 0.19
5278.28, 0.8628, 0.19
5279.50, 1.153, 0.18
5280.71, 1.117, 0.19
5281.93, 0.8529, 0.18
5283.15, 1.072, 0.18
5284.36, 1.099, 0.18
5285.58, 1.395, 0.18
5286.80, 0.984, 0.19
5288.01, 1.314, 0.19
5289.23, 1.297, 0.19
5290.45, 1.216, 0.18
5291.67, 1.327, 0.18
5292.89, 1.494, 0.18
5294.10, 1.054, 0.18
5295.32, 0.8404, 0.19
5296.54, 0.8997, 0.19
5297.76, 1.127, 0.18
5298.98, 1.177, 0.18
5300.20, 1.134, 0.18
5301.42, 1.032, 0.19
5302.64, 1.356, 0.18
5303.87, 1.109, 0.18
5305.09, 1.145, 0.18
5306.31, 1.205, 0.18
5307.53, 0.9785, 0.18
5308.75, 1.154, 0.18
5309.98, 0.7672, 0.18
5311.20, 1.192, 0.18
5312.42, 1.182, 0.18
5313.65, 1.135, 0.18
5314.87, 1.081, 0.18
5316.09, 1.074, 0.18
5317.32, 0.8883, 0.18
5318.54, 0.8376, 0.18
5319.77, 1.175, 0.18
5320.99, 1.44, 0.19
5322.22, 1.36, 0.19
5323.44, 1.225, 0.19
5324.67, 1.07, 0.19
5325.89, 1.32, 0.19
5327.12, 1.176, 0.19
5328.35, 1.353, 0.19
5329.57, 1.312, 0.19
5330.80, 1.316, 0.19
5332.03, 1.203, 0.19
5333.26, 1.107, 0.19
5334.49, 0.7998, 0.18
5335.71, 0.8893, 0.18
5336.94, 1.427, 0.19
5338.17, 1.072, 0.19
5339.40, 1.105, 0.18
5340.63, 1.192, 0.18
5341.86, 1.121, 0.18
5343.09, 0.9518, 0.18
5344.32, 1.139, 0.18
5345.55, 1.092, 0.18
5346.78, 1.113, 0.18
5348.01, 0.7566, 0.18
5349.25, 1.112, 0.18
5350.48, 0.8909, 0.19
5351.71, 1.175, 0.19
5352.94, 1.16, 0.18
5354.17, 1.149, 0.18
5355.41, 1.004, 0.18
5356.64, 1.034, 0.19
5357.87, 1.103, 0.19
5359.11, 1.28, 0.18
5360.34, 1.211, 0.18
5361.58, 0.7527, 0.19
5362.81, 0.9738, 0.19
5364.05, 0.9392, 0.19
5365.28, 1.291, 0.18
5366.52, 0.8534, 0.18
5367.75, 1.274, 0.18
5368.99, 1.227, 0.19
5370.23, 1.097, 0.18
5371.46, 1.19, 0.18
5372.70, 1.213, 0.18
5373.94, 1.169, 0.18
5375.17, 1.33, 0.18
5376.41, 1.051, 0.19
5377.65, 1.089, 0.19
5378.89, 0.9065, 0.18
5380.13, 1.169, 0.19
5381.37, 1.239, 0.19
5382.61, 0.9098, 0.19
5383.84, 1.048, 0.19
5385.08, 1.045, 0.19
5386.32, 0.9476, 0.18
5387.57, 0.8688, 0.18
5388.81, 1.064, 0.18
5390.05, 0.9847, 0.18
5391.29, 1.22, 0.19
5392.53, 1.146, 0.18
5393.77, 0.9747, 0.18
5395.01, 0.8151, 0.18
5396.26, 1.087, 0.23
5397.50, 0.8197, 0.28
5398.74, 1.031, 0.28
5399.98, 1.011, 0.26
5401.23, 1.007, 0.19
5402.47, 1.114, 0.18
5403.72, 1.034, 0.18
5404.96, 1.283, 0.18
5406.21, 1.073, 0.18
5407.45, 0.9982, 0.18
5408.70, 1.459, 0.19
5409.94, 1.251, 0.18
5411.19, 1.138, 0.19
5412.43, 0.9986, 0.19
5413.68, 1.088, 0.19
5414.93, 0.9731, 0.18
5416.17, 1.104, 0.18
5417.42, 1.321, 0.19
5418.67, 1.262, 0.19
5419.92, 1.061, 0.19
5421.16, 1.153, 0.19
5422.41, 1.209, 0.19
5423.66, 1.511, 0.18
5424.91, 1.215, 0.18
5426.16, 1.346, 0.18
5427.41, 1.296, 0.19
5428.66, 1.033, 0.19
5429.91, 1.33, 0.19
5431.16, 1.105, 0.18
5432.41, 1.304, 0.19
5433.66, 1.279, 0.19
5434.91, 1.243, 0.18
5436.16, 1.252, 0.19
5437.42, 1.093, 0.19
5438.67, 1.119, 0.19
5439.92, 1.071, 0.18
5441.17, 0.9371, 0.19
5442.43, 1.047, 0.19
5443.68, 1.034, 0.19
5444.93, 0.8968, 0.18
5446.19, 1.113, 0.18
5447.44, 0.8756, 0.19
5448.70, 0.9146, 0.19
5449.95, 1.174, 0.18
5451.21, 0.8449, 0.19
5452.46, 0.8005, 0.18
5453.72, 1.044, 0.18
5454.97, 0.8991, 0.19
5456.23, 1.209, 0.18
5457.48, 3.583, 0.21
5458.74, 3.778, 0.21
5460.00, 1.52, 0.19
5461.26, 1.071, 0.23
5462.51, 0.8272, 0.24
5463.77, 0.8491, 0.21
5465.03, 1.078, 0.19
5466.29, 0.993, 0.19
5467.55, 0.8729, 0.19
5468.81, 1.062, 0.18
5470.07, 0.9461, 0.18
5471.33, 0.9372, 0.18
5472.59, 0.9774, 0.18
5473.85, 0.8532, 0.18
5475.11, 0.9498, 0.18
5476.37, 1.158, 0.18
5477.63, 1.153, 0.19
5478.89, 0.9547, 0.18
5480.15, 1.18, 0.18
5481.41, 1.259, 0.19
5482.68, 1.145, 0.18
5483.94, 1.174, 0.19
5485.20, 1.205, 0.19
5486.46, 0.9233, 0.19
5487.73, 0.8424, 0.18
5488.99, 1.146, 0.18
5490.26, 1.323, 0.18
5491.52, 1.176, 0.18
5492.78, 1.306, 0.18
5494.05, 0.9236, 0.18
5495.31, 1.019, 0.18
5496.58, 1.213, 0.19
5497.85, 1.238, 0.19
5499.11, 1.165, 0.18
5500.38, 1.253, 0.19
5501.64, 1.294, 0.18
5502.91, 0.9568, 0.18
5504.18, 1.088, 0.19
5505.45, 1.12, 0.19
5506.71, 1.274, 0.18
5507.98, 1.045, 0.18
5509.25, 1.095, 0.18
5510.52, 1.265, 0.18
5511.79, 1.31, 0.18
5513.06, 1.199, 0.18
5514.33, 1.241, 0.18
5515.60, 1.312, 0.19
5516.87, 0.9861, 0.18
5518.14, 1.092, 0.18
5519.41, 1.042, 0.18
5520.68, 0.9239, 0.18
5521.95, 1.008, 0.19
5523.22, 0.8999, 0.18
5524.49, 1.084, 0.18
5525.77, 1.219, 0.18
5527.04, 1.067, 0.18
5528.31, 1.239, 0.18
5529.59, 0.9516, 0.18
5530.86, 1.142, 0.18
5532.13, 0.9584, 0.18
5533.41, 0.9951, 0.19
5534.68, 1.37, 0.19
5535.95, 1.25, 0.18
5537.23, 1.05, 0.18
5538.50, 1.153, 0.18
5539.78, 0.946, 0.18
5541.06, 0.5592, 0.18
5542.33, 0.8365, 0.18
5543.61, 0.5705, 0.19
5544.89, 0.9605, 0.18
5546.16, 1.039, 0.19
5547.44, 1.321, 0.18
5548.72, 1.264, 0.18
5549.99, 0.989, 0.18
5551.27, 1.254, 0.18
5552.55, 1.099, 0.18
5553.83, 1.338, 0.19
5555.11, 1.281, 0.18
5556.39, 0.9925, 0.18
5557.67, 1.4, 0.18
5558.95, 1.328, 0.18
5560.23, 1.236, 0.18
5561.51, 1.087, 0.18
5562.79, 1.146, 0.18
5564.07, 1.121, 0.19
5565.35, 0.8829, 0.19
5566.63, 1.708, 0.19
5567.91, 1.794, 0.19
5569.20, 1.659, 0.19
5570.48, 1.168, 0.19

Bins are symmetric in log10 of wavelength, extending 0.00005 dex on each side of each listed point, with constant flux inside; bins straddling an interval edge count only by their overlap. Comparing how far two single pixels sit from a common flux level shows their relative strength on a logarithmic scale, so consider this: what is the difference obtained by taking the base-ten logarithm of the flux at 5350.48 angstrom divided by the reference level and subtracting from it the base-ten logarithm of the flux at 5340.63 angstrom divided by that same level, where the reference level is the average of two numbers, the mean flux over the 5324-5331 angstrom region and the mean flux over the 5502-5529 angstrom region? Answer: -0.13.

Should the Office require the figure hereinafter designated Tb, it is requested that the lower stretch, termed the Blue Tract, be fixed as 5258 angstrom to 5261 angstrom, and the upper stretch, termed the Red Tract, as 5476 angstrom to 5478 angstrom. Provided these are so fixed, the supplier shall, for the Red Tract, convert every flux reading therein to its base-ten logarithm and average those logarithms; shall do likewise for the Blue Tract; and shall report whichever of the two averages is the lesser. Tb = 0.06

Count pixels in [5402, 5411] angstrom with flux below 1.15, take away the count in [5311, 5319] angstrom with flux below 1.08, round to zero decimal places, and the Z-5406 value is 1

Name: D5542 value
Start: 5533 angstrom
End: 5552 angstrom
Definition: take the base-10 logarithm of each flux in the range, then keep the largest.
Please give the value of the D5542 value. 0.137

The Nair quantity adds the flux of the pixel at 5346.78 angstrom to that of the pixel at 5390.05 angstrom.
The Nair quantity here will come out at 2.1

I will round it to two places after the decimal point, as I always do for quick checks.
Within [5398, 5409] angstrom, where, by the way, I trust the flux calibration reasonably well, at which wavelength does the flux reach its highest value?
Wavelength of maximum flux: 5408.70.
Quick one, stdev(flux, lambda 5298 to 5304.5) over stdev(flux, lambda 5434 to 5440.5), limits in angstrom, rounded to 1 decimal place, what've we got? 1.4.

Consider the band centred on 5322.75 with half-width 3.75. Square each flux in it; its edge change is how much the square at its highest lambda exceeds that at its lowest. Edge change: 0.4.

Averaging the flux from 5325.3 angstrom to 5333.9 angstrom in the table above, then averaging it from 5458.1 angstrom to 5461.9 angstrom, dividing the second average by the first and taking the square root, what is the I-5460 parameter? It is 1.30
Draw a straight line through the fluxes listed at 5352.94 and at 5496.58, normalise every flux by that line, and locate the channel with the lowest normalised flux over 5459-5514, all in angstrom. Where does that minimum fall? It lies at 5462.51 angstrom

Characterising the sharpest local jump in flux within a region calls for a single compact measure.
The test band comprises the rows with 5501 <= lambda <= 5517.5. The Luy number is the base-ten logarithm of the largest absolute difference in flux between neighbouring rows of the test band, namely -0.47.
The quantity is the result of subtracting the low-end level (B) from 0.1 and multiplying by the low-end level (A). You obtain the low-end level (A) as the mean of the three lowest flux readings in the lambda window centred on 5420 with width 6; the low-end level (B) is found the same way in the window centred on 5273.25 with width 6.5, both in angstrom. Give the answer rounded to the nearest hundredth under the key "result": -1.22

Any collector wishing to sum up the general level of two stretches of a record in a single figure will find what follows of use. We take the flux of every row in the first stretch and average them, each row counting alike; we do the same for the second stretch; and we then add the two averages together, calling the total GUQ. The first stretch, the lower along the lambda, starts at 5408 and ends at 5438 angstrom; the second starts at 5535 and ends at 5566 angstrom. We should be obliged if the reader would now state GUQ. 2.30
